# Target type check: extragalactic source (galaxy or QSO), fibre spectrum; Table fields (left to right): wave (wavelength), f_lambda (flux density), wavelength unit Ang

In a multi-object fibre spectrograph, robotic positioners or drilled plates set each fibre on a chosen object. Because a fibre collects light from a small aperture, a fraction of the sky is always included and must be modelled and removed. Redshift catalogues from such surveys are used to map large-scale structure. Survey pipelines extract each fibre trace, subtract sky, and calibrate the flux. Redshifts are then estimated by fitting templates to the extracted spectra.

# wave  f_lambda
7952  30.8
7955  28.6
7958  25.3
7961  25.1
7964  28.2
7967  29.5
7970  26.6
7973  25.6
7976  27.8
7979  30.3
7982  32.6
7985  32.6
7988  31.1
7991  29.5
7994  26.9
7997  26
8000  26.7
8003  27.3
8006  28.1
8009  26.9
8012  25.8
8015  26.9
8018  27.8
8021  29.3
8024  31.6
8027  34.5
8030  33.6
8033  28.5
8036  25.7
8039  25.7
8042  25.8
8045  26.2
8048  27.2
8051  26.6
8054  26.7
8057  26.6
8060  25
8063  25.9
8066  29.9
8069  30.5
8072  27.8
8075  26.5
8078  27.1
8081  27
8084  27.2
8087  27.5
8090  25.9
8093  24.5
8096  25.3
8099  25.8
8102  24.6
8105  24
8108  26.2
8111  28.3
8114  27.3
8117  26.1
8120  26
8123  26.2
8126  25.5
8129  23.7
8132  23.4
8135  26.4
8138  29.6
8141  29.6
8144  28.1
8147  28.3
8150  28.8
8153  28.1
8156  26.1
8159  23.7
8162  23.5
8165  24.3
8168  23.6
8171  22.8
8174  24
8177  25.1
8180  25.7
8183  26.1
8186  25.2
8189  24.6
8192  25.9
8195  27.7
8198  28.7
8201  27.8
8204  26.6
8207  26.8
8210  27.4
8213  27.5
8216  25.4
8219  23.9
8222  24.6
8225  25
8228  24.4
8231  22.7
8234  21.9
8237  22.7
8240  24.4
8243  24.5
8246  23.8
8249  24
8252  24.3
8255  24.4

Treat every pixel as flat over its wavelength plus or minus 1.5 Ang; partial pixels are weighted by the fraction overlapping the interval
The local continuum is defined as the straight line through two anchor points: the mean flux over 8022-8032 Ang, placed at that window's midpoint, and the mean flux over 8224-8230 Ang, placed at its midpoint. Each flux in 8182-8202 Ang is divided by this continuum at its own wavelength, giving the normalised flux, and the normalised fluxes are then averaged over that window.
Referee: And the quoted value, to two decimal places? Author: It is 1.02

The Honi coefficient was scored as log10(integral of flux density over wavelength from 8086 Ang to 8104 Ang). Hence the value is 2.66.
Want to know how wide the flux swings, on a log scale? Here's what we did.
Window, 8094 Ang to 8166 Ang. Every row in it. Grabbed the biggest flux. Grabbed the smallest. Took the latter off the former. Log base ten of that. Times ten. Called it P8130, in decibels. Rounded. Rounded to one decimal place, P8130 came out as 7.9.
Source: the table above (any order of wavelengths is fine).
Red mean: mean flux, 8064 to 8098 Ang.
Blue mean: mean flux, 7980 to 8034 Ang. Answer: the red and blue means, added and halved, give 28.2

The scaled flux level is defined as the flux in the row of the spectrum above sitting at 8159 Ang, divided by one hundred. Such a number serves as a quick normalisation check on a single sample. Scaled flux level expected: 0.24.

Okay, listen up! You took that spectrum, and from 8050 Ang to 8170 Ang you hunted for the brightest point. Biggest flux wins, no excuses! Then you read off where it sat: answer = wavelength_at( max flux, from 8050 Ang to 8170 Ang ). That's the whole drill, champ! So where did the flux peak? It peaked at 8069 Ang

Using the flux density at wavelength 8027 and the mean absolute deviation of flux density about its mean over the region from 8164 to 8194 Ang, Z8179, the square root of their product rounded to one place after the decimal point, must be 5.5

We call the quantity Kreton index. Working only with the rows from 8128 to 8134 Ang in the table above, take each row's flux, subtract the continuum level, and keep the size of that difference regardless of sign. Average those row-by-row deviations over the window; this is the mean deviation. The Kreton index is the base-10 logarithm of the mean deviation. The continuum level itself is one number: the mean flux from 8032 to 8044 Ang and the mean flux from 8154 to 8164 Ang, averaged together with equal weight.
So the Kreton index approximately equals 0.27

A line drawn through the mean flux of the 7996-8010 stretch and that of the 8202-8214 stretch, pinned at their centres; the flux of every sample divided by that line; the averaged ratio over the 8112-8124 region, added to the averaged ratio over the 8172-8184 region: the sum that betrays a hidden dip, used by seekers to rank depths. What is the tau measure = 1.91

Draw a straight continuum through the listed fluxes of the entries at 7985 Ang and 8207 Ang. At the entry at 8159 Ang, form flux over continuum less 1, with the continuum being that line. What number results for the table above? -0.16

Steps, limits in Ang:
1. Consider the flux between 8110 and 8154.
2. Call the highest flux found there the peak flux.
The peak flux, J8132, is 29.6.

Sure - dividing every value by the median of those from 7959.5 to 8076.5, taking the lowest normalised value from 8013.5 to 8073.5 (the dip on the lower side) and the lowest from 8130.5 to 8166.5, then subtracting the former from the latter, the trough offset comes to -0.059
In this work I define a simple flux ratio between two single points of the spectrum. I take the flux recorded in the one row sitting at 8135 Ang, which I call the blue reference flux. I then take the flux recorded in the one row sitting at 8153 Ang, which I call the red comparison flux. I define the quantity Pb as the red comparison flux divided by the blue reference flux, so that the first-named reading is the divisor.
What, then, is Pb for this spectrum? 1.06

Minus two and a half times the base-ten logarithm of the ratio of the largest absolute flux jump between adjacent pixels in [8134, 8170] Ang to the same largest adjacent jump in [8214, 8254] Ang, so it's -0.7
